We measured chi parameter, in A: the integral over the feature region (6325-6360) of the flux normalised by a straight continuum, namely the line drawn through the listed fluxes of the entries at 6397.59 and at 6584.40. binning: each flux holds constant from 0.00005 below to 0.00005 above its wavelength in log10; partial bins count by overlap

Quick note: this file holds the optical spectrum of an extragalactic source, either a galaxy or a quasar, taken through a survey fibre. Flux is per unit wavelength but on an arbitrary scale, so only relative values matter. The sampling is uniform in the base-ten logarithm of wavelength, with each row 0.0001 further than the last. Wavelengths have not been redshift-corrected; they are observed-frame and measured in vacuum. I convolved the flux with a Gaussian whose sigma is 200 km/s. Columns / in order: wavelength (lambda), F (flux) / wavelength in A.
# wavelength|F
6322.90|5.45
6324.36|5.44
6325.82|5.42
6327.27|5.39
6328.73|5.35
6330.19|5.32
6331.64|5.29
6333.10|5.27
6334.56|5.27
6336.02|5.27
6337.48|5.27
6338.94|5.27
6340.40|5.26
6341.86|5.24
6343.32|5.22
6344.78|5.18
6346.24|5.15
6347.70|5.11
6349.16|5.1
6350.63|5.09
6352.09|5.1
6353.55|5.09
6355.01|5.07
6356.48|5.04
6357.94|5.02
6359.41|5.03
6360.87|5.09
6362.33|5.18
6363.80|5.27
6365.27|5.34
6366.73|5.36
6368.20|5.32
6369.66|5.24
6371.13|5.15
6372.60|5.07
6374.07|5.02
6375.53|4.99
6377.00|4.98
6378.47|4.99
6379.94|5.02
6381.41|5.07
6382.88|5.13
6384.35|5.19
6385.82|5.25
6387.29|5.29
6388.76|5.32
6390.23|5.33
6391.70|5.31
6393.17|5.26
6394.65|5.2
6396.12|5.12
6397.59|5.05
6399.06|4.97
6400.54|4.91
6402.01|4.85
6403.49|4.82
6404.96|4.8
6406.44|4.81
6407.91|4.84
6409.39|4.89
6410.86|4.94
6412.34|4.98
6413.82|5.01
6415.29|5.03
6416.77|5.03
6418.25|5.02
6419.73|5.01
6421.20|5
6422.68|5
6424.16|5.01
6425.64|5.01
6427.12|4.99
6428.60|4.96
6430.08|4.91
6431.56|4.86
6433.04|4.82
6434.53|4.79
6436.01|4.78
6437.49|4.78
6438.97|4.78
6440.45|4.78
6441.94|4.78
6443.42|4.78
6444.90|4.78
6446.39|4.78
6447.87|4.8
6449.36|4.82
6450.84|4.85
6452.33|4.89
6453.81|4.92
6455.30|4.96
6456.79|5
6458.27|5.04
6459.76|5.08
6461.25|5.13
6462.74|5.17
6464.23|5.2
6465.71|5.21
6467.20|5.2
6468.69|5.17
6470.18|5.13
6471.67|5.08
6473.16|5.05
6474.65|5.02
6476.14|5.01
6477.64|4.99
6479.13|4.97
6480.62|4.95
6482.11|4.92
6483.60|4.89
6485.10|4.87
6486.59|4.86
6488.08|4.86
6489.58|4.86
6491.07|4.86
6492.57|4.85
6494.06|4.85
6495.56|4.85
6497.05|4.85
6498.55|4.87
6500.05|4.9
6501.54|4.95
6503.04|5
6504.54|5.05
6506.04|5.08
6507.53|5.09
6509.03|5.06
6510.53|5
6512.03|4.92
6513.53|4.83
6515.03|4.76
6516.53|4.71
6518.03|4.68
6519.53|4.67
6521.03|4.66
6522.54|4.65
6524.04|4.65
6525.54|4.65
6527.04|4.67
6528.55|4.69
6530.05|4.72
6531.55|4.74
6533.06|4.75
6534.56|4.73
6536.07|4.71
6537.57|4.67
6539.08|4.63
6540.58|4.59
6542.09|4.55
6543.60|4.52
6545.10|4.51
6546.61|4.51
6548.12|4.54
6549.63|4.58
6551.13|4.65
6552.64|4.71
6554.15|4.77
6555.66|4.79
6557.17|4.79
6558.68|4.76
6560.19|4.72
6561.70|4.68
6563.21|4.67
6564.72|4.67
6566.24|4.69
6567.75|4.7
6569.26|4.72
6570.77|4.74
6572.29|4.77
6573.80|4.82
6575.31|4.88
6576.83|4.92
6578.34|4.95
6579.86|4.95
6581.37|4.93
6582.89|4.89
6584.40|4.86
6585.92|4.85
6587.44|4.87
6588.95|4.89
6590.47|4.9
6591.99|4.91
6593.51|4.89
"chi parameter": 36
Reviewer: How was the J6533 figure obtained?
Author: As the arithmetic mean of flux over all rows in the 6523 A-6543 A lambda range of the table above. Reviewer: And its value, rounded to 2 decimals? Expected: 4.67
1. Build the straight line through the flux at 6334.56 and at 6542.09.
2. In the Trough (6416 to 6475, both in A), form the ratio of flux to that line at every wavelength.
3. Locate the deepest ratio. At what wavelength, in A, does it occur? 6436.01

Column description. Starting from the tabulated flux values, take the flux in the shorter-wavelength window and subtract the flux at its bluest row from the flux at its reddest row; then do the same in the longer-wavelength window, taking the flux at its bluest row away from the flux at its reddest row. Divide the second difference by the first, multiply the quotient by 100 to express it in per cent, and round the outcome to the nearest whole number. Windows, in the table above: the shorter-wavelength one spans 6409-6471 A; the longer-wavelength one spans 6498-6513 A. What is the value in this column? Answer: 21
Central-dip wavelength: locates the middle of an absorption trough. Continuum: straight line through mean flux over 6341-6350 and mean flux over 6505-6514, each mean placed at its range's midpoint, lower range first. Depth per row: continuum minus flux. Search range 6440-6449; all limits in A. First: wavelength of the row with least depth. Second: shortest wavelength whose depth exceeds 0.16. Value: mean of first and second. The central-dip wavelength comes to 6444.2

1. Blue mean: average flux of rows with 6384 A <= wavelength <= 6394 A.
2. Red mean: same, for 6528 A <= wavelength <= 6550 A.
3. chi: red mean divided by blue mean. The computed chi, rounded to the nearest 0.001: 0.877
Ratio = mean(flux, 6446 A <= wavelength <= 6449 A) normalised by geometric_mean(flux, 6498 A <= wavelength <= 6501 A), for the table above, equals 0.98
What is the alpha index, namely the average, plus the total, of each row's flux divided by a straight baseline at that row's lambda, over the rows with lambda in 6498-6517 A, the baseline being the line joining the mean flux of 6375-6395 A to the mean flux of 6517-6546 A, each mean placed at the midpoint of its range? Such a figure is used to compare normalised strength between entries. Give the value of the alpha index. 14.6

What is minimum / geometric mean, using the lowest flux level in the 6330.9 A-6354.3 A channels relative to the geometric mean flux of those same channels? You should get 0.979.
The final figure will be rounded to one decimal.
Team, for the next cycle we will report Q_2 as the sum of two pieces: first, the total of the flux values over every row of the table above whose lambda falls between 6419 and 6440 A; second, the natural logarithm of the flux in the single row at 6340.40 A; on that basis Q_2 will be 70.4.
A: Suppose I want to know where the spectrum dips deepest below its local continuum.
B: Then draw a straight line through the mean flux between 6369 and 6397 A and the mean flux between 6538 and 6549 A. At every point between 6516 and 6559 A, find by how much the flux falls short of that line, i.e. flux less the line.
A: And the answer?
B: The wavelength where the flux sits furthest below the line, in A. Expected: 6545.10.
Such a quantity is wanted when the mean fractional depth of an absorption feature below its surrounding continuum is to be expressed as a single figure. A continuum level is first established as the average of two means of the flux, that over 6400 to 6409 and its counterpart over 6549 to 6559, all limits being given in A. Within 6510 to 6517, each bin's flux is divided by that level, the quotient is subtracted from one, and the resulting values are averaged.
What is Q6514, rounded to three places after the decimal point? -0.013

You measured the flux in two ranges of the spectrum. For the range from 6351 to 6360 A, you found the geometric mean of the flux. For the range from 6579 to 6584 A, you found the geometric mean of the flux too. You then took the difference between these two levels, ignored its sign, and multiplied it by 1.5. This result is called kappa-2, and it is 0.20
